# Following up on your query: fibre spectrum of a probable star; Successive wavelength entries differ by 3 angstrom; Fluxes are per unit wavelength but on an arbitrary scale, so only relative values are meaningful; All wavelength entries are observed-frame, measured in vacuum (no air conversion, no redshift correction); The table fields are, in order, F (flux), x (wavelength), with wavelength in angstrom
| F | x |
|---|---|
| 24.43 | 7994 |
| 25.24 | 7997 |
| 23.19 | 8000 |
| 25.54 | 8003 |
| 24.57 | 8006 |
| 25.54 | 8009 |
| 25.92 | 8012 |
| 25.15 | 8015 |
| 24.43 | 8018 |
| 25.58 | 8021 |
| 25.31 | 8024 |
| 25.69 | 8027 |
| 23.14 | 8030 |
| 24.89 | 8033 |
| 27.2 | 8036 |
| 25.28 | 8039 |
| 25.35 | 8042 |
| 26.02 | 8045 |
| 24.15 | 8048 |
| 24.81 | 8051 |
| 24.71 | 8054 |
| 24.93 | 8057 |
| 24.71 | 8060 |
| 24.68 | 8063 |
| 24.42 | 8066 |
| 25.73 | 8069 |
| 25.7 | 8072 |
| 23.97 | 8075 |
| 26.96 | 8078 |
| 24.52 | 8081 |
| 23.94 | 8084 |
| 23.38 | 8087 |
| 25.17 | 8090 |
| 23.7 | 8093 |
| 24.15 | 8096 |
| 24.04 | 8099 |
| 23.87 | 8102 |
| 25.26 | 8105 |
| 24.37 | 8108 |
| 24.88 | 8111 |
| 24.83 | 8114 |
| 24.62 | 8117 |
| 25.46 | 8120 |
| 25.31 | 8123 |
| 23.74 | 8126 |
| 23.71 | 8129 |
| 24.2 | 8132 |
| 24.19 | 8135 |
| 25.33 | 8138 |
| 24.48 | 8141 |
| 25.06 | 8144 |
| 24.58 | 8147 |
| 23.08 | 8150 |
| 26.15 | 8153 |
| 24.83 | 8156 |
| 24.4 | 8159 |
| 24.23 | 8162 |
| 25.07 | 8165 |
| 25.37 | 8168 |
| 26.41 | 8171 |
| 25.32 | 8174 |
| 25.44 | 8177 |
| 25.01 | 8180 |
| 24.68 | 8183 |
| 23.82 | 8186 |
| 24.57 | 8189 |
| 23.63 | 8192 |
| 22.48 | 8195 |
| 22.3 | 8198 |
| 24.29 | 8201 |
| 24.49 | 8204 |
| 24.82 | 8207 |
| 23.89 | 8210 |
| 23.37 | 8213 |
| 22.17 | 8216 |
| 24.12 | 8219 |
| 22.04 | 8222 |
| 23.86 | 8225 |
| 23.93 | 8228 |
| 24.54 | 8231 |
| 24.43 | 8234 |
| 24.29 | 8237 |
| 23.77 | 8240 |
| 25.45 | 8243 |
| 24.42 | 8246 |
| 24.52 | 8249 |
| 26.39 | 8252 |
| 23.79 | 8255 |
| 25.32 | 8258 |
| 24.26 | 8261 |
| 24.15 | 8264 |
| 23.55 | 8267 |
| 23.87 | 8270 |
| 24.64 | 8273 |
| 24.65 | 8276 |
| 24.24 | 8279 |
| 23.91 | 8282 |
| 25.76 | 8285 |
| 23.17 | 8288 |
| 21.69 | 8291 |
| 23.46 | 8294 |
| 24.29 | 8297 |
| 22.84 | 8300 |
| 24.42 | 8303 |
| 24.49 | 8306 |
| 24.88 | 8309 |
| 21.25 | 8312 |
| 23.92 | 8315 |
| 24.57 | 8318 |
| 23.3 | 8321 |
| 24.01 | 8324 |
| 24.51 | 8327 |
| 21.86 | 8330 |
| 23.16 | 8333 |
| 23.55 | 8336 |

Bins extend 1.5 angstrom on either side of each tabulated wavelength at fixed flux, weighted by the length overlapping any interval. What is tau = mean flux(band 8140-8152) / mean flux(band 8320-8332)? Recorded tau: 1.04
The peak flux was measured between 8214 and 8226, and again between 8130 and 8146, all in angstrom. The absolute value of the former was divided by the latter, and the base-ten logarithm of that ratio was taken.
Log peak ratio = -0.021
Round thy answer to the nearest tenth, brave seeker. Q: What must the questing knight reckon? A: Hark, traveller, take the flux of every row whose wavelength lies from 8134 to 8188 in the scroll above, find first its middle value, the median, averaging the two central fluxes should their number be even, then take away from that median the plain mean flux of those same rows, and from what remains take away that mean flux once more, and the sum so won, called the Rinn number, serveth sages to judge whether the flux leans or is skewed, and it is -24.8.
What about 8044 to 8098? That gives -24.8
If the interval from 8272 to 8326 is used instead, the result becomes -23.6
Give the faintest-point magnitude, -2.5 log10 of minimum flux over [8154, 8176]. -3.46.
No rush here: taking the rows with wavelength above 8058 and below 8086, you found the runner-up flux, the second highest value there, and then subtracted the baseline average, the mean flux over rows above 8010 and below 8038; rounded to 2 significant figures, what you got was 0.47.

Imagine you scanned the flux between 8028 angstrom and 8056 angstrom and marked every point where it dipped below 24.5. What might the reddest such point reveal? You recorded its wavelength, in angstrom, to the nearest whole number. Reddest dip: 8048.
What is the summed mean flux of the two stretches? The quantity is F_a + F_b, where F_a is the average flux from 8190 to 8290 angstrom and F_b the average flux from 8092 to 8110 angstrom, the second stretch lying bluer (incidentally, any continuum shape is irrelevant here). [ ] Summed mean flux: 48.3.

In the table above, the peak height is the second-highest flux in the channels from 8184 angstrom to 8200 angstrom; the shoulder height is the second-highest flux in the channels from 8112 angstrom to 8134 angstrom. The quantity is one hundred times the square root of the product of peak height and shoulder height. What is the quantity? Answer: 2455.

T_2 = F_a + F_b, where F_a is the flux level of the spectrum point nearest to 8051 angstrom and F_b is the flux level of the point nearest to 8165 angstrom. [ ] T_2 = 49.9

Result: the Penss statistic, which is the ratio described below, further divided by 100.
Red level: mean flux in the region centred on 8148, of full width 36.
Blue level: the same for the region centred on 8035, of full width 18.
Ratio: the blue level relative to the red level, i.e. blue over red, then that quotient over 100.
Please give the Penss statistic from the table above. 0.0103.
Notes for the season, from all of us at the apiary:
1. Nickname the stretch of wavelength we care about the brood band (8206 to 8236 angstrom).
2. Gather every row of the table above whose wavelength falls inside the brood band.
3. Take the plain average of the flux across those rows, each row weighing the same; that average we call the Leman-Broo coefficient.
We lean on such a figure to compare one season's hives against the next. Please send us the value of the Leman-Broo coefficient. 23.7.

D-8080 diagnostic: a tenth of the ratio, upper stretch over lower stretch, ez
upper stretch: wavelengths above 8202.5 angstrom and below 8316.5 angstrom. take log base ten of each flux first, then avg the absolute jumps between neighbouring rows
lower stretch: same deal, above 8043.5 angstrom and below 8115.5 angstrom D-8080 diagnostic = 0.13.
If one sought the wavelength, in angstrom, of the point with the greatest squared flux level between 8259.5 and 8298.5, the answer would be 8285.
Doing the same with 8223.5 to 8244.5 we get 8243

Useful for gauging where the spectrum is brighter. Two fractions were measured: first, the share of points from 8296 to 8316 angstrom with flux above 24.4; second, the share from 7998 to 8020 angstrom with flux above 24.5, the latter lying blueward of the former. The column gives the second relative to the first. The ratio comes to 1.7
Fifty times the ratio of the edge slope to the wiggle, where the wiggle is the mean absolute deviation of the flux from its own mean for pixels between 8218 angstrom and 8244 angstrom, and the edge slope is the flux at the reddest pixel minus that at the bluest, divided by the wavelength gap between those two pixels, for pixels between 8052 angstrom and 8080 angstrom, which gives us 8.1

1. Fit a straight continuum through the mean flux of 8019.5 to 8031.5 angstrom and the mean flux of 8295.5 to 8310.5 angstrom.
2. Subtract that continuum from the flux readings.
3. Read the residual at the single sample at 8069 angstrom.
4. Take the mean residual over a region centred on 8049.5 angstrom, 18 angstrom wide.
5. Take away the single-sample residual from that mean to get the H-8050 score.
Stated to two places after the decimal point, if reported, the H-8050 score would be -0.79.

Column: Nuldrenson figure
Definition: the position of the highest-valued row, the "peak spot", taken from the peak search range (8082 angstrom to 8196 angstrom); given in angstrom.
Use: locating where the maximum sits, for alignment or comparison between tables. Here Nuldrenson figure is 8171 angstrom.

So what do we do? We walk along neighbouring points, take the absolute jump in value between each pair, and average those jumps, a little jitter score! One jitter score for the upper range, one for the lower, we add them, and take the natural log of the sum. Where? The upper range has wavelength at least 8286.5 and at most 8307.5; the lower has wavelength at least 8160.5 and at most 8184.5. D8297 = 0.58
